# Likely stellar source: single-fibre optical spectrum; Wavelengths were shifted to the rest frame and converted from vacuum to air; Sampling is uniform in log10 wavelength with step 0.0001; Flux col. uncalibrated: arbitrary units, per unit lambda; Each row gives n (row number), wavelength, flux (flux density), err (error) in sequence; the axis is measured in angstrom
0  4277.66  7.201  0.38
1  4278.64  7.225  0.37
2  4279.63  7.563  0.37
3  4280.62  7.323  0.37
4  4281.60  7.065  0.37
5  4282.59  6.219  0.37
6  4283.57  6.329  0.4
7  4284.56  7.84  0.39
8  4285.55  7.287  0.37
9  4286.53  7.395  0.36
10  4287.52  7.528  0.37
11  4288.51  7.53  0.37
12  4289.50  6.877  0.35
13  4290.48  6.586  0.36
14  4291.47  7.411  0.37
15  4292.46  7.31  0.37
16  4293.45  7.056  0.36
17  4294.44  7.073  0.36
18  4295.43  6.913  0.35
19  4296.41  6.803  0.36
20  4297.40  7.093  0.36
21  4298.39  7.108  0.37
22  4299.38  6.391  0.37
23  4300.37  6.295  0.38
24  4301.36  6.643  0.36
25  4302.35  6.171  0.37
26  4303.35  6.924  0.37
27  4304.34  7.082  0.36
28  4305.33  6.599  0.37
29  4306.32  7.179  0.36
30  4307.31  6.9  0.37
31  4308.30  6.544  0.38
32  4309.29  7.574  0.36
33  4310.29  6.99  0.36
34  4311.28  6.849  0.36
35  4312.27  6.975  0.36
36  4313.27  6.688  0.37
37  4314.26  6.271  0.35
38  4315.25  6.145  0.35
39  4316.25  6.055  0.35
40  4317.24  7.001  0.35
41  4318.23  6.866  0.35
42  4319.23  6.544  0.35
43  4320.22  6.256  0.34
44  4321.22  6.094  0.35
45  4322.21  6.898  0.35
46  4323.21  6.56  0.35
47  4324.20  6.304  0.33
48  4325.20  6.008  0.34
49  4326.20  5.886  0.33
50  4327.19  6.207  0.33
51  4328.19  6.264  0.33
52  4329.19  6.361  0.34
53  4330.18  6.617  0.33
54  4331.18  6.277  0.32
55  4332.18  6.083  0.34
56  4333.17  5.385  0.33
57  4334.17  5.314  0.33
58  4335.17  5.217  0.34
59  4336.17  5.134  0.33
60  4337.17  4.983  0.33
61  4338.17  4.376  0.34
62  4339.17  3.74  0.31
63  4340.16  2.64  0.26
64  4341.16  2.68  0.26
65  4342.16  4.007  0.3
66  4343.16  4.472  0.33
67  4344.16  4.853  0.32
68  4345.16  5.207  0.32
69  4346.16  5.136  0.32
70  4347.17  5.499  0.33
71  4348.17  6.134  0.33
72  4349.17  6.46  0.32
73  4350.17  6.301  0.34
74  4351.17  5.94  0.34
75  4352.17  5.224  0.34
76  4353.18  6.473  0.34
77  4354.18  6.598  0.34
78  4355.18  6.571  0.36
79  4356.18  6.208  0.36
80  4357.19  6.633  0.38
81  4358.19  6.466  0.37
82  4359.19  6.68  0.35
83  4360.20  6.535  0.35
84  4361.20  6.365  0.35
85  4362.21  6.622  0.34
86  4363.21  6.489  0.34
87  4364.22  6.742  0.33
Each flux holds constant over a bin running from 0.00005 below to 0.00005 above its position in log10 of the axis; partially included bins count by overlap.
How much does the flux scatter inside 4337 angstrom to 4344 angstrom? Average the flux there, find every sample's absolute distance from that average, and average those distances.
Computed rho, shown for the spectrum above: 0.71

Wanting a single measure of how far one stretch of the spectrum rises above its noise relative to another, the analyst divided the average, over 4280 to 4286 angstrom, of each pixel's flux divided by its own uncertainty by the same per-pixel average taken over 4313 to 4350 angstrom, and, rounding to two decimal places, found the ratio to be 1.10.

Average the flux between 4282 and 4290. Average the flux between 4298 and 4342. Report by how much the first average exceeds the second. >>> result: 1.0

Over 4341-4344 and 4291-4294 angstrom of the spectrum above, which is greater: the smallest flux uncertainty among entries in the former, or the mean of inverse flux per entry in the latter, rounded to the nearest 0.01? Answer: 0.26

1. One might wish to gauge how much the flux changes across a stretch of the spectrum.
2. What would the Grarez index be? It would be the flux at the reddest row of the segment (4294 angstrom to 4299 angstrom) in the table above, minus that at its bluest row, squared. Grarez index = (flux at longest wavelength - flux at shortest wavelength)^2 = 0.00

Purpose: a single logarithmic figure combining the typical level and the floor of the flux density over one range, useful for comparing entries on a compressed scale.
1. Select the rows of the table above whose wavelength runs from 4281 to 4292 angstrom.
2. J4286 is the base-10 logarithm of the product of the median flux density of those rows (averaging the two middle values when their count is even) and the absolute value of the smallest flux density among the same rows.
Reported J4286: 1.66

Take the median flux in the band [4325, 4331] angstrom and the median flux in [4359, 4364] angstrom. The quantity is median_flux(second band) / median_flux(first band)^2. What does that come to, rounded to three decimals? 0.168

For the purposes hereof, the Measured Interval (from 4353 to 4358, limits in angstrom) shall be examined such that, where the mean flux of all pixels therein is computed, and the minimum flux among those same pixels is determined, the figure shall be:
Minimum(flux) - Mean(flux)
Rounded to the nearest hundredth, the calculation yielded -0.29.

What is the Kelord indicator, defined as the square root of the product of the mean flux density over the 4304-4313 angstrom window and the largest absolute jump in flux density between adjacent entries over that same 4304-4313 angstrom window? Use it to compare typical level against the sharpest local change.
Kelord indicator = 2.68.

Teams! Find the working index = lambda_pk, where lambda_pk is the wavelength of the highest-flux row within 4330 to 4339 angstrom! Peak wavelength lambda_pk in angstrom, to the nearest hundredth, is 4330.18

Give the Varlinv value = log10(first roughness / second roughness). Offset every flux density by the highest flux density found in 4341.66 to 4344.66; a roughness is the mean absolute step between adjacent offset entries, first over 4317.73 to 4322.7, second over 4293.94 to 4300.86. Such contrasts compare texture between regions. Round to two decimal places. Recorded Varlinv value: 0.23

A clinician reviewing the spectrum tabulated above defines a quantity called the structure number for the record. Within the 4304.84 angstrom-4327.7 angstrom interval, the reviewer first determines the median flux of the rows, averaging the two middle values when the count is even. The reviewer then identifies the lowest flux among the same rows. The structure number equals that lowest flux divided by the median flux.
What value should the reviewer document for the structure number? 0.897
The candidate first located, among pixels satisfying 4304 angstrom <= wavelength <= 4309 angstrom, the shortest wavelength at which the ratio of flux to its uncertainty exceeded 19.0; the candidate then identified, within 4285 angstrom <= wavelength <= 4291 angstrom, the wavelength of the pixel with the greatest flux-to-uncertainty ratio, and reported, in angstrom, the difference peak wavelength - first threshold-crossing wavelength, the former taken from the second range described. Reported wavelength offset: -17.8 angstrom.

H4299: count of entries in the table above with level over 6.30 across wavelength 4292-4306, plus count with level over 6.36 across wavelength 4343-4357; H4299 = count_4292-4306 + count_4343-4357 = 16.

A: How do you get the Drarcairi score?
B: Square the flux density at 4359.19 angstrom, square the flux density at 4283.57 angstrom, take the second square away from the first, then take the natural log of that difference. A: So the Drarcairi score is 2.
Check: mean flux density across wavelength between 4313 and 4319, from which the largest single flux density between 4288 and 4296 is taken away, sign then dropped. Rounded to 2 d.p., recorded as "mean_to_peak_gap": 1.03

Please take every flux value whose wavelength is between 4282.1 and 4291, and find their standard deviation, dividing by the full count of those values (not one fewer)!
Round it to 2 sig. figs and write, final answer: 0.55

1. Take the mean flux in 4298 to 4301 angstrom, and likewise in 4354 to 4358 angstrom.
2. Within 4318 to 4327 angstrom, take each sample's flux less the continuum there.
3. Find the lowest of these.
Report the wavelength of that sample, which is 4326.20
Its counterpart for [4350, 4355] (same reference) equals 4352.17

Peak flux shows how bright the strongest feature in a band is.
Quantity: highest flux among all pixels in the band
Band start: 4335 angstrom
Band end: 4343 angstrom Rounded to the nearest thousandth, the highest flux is 5.217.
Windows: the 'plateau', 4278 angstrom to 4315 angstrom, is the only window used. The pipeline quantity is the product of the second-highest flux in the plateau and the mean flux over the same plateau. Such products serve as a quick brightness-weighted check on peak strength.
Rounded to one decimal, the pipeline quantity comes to 52.7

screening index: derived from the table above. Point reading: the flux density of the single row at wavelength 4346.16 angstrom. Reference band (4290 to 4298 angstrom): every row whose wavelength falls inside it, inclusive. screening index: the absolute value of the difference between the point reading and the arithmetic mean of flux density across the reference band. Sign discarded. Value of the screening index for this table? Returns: 1.9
